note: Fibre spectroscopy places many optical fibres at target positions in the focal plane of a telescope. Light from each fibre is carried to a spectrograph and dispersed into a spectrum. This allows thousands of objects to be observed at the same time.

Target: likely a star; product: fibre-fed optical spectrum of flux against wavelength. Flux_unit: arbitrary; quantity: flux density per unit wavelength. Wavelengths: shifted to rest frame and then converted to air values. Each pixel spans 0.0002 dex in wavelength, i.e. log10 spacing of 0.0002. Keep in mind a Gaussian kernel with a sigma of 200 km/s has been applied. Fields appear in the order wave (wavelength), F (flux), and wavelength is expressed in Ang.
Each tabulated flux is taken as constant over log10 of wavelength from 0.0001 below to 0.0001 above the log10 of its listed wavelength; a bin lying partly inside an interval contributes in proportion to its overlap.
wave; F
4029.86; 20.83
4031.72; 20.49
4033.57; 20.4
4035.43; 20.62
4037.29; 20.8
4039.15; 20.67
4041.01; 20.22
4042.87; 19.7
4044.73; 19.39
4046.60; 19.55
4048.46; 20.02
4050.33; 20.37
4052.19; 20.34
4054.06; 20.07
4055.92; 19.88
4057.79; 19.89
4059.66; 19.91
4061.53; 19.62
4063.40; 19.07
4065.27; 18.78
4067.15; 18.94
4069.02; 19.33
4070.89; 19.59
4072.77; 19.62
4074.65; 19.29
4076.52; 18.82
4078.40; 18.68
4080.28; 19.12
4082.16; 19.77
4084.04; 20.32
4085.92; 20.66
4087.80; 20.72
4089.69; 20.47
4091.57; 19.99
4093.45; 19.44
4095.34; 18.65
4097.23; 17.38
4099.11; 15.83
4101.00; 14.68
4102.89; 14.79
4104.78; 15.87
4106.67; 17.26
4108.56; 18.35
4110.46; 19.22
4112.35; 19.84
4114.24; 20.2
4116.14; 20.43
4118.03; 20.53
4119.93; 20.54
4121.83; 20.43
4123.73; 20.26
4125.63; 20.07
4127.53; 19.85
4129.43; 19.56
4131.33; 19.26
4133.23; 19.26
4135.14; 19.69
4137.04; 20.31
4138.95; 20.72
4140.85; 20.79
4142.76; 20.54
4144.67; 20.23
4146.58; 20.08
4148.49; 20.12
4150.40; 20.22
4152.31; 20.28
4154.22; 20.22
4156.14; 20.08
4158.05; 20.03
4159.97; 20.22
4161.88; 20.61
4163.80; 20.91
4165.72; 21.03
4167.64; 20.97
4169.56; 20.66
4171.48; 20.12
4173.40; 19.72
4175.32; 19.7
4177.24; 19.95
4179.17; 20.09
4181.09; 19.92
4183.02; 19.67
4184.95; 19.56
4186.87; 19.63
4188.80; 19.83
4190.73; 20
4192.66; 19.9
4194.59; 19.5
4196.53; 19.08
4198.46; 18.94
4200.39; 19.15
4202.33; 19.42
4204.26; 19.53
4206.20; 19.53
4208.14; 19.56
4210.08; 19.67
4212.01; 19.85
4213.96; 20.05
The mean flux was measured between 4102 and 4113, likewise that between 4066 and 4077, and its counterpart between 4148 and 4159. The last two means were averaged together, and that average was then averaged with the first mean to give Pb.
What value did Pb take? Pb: 18.6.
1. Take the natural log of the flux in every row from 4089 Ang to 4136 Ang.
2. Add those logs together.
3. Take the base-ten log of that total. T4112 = 1.9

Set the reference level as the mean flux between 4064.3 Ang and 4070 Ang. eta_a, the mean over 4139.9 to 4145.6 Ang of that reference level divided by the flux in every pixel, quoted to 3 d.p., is 0.927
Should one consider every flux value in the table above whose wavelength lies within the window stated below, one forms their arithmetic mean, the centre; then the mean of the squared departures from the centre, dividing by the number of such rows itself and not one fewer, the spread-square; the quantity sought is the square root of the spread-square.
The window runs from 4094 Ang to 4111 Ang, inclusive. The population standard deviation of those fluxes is 1.6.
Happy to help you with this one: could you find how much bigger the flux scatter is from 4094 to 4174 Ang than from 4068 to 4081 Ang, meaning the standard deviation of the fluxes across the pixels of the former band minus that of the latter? 1.3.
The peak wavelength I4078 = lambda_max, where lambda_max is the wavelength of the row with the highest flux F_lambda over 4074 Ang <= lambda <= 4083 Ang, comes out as 4082.16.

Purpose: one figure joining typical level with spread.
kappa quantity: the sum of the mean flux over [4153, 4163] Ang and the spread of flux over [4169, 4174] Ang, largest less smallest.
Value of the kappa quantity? 21.2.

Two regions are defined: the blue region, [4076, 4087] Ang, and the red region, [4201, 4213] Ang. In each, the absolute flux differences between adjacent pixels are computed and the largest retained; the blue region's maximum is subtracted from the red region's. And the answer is -0.47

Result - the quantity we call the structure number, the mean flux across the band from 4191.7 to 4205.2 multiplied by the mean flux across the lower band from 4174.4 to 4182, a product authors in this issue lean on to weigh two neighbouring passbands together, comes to 386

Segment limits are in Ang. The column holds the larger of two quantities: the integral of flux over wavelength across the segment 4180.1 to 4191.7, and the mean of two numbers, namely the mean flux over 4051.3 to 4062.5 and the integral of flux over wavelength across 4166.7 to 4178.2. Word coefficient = 229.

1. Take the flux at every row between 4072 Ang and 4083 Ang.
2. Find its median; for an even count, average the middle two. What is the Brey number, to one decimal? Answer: 19.2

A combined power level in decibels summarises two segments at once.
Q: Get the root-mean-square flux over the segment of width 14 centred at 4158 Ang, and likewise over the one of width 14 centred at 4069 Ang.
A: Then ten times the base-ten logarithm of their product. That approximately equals 25.9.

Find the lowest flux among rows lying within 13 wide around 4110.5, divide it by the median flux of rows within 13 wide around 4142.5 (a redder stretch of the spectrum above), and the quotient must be 0.78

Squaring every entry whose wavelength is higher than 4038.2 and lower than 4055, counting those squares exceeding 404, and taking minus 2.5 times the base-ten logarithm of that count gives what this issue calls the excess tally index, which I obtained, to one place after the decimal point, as -1.5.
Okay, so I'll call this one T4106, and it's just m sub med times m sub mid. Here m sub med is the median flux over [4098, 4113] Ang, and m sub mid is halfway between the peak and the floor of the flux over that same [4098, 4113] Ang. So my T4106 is 286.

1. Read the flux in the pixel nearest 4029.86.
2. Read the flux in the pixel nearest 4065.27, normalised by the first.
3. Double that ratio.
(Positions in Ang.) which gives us 1.80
